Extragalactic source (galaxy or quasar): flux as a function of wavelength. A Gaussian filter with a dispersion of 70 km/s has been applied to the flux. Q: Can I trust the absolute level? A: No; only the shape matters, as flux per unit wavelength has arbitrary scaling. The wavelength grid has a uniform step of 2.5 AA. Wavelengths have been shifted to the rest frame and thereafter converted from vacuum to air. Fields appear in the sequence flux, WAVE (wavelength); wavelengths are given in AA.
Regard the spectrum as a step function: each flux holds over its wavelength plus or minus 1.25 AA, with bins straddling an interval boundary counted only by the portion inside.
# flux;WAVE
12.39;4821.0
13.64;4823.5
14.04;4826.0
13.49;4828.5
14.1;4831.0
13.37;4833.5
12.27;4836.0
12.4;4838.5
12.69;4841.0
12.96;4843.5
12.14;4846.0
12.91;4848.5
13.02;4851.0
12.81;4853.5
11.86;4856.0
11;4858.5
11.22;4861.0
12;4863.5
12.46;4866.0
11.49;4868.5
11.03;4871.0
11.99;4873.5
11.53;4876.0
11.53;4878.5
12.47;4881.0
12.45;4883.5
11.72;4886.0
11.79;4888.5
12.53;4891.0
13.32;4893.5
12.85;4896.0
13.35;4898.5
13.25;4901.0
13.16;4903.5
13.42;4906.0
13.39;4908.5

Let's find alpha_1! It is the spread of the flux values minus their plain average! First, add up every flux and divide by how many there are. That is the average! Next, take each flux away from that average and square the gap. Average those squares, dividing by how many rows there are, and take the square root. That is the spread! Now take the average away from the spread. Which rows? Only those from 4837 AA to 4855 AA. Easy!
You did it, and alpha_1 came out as -12.4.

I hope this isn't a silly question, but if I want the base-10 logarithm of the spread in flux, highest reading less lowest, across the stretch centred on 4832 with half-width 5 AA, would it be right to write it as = 0.26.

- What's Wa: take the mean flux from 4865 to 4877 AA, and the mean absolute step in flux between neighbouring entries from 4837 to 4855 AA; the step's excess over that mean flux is -11.3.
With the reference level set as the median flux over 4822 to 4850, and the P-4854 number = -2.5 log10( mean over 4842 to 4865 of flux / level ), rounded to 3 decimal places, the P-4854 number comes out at 0.064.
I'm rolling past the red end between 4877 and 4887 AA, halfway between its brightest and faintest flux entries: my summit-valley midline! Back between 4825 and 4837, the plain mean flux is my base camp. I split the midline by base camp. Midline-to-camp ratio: 0.89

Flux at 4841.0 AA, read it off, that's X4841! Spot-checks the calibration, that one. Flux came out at 12.69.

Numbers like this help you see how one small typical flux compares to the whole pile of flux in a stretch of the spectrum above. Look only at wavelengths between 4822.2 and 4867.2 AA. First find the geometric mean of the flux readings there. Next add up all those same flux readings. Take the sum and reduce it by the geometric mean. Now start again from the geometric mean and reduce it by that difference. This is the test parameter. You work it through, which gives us -203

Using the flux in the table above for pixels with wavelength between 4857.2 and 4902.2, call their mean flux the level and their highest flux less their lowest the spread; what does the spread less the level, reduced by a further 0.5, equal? -10.3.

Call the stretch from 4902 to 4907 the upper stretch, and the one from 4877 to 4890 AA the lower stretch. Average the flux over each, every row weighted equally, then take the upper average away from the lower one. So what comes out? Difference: -1.3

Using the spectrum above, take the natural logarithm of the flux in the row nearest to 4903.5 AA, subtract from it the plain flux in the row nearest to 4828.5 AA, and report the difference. -10.9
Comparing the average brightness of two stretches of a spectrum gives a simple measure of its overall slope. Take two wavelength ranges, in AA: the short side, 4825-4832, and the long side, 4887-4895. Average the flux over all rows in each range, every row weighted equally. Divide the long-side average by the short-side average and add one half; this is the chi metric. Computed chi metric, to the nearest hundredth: 1.40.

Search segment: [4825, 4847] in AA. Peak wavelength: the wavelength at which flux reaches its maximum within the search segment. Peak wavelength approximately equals 4831.0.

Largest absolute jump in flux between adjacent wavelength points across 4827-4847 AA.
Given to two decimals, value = 1.10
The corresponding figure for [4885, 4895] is 0.79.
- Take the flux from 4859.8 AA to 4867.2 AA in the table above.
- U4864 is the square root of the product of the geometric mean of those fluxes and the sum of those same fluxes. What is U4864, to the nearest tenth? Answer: 20.6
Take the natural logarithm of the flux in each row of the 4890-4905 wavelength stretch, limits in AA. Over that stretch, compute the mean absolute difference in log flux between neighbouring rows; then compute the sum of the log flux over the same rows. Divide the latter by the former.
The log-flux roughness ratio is 516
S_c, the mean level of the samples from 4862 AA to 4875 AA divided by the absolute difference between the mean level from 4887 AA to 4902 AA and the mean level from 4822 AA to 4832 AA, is 12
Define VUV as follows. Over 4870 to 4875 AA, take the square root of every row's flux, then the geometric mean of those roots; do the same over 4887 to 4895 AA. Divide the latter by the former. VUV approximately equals 1.04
